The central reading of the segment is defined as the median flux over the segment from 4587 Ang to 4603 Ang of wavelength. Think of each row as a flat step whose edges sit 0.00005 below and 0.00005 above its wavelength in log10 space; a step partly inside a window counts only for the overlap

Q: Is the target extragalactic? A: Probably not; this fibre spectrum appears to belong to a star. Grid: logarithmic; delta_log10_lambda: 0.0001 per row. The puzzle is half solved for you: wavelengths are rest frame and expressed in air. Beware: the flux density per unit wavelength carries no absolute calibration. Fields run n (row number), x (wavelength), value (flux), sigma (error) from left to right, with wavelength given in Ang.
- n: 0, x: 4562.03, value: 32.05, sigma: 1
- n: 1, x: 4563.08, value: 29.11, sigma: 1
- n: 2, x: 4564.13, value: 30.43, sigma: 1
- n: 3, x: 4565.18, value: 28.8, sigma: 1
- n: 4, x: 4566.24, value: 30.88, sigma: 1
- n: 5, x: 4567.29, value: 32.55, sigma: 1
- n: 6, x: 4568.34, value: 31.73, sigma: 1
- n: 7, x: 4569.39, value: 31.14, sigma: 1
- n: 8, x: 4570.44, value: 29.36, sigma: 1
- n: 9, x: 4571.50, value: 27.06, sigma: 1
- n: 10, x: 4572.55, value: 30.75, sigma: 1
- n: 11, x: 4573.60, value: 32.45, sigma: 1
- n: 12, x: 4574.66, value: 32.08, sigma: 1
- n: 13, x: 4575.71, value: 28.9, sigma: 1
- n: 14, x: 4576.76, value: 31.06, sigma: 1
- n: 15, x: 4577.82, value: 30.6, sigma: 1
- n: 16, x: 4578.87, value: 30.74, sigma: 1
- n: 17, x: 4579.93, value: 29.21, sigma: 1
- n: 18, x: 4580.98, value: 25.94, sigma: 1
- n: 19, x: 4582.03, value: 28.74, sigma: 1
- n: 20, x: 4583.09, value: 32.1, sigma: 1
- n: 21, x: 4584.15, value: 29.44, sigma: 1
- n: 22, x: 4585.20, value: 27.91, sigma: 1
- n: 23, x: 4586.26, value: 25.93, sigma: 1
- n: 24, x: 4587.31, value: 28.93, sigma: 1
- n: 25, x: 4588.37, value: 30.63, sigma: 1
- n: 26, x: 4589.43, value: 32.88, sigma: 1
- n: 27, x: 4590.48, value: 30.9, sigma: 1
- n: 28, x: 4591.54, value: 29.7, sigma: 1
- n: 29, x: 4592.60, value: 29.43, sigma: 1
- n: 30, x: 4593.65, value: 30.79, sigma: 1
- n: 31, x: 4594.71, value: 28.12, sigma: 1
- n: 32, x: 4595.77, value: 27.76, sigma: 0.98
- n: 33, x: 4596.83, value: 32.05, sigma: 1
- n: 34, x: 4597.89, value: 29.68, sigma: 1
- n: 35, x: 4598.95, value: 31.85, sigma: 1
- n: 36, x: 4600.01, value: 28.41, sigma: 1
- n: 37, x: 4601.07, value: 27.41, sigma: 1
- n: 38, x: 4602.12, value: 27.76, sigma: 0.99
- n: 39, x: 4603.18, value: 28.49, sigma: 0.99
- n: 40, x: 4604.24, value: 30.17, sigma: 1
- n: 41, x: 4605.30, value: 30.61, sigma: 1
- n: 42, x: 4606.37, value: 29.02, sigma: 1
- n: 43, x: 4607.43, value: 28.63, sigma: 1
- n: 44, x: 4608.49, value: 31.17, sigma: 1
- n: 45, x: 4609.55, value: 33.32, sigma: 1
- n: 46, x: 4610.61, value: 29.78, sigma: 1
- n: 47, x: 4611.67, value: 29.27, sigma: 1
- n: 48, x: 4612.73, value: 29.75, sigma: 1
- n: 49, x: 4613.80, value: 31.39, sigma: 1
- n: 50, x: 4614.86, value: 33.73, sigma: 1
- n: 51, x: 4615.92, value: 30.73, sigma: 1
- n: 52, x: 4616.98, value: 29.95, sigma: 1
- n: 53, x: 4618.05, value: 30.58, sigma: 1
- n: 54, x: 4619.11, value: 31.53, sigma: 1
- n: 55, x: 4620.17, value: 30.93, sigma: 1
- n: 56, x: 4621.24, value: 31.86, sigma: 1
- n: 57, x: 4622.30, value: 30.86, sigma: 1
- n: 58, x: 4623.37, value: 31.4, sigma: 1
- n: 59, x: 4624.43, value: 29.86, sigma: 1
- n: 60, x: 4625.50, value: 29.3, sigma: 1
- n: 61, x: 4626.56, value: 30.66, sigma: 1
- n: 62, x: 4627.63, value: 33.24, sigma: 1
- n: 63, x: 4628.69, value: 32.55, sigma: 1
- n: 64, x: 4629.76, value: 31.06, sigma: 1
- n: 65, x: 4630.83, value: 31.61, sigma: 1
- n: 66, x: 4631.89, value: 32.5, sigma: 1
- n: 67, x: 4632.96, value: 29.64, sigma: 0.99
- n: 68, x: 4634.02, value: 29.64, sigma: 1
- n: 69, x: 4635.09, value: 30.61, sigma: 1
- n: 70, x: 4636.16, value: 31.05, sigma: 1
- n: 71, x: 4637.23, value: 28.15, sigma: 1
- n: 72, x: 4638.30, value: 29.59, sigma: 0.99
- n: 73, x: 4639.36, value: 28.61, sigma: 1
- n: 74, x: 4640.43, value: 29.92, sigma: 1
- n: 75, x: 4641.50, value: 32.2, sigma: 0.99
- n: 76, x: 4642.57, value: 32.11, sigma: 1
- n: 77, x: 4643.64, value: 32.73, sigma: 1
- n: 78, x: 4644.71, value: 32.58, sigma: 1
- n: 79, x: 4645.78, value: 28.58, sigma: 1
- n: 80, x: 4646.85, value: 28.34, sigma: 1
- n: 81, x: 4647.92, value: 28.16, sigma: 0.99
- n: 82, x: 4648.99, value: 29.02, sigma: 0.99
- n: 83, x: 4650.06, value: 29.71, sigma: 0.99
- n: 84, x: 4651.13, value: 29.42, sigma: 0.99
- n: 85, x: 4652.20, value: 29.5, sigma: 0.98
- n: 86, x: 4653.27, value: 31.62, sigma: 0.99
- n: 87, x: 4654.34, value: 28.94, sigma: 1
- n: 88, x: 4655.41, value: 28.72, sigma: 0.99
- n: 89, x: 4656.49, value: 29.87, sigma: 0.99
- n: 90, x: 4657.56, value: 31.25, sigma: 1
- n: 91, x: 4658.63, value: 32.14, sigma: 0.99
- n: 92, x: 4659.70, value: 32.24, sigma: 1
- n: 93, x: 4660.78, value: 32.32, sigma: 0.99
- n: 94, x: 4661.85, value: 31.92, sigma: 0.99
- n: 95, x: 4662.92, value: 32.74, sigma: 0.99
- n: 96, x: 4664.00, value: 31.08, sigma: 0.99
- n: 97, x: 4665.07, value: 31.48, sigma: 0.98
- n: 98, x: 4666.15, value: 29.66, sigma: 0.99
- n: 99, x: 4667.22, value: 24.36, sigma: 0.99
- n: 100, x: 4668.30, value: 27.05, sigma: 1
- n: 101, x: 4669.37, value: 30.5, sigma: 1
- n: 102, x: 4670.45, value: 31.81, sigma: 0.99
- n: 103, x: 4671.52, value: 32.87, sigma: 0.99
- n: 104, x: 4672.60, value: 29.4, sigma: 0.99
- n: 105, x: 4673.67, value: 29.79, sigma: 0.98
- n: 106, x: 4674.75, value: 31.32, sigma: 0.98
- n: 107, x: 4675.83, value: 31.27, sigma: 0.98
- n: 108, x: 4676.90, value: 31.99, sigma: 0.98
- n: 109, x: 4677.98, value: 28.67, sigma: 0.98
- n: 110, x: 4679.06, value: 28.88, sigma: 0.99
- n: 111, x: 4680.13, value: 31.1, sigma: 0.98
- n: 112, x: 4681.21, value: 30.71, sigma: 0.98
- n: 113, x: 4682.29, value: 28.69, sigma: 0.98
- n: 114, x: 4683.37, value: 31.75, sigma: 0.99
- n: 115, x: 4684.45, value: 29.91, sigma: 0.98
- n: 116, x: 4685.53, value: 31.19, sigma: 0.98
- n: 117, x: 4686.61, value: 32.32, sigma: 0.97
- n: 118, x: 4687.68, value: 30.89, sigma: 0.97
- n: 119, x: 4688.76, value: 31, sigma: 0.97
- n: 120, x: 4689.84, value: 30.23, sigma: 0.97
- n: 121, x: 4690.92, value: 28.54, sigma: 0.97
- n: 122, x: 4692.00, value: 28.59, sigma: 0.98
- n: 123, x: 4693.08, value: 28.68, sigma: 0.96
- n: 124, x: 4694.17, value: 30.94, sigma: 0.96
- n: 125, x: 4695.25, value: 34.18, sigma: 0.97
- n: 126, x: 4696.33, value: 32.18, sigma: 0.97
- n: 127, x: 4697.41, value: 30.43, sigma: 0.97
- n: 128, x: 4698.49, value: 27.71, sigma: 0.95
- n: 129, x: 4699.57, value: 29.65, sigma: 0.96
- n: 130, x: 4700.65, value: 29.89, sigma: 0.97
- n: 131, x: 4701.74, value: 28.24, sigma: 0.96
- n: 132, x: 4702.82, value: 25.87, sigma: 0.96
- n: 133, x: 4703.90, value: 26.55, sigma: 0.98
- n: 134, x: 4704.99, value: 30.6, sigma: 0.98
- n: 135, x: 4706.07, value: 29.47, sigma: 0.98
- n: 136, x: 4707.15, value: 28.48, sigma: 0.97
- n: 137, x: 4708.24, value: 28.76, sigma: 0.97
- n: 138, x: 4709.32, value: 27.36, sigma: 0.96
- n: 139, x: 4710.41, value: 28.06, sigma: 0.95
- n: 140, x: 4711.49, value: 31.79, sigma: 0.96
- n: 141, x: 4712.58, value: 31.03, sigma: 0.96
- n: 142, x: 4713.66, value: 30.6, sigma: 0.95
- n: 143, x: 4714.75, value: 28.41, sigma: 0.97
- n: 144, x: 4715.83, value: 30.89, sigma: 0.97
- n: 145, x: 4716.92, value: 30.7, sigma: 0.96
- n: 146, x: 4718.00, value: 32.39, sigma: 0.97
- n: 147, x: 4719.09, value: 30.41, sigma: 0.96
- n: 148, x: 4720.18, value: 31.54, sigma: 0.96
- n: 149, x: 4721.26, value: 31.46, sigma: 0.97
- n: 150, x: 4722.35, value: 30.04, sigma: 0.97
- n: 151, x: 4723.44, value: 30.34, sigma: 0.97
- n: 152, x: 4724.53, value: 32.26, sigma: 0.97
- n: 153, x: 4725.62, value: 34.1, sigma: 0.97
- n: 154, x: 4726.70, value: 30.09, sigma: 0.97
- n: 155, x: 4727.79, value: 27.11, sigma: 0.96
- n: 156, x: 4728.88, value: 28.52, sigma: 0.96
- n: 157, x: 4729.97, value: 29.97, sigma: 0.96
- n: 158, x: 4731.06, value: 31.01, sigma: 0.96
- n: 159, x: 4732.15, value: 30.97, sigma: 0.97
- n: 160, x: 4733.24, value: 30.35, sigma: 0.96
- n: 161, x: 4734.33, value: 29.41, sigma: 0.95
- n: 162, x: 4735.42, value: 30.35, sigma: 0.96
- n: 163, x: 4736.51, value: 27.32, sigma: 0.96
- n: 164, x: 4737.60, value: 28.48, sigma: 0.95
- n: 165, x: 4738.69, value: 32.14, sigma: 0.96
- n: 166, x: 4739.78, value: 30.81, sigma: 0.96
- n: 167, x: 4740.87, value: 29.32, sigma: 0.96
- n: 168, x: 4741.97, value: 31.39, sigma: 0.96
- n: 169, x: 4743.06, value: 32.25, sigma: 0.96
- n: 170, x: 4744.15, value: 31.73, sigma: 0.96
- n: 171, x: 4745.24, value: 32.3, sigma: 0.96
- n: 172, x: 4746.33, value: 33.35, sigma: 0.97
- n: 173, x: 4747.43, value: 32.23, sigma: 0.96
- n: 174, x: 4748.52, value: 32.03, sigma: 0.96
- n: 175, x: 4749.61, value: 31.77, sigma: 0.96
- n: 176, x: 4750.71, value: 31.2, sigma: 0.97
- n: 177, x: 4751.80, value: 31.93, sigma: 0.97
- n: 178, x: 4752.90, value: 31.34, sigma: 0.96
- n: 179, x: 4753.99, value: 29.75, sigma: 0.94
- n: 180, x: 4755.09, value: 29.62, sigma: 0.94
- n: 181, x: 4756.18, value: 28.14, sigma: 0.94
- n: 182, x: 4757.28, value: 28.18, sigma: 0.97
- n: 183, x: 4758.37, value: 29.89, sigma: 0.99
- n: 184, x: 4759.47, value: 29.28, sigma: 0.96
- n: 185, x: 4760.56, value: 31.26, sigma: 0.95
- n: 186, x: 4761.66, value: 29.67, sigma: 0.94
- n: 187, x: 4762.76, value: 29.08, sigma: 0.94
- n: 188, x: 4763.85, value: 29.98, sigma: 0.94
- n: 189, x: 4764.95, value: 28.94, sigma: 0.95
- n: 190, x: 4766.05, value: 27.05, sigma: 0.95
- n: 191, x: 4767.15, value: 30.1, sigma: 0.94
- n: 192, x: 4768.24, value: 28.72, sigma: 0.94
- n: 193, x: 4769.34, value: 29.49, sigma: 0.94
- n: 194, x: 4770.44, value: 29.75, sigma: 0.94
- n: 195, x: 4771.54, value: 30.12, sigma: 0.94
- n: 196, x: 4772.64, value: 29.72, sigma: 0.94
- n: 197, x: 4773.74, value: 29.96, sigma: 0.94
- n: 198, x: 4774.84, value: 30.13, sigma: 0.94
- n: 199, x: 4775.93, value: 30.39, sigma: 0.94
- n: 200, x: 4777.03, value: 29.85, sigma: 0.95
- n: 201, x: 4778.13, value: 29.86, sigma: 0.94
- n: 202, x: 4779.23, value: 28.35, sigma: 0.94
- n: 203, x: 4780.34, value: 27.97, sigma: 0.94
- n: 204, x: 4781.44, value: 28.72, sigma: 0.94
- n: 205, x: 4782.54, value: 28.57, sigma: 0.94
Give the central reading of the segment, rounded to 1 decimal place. 29.7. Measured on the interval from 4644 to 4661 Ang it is 29.6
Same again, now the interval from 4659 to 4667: 31.9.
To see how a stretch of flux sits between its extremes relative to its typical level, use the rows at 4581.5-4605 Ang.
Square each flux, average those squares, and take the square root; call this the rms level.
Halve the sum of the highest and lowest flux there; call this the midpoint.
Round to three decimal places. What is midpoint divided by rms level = 0.995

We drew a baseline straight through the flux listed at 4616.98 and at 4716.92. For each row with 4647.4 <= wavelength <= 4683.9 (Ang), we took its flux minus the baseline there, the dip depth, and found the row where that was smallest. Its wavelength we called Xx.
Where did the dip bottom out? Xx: 4667.22 Ang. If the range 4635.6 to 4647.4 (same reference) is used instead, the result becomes 4637.23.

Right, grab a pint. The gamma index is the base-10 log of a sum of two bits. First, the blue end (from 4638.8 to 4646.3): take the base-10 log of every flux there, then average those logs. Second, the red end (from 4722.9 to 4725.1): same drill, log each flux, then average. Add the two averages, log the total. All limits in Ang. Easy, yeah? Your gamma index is 0.475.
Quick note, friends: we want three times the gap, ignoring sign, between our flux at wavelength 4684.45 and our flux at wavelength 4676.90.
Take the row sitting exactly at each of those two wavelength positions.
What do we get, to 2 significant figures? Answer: 6.2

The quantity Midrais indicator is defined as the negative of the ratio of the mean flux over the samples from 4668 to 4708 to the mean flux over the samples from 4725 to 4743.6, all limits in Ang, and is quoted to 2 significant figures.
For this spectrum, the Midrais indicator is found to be -0.99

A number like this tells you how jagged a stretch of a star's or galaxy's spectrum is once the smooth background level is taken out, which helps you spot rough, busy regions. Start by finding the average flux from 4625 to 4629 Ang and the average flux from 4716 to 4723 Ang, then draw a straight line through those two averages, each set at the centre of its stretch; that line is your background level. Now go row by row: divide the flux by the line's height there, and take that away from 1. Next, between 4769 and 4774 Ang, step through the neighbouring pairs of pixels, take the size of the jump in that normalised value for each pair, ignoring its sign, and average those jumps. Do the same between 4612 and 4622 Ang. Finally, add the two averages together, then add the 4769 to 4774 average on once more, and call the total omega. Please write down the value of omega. 0.06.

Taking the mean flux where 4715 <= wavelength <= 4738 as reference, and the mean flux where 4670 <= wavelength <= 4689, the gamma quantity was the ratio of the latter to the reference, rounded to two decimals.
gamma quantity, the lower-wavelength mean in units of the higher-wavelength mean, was 1.01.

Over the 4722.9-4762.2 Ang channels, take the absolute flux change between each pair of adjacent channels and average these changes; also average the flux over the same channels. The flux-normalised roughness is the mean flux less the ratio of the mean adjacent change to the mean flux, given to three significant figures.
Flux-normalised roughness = 30.5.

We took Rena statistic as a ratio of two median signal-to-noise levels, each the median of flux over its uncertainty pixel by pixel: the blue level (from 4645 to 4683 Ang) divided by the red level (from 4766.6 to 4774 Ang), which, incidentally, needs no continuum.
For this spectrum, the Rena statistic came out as 0.960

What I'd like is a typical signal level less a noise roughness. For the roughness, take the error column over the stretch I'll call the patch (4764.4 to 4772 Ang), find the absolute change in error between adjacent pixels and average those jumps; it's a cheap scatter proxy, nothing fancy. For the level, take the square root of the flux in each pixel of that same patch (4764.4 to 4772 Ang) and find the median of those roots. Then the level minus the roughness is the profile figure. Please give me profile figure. 5.43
